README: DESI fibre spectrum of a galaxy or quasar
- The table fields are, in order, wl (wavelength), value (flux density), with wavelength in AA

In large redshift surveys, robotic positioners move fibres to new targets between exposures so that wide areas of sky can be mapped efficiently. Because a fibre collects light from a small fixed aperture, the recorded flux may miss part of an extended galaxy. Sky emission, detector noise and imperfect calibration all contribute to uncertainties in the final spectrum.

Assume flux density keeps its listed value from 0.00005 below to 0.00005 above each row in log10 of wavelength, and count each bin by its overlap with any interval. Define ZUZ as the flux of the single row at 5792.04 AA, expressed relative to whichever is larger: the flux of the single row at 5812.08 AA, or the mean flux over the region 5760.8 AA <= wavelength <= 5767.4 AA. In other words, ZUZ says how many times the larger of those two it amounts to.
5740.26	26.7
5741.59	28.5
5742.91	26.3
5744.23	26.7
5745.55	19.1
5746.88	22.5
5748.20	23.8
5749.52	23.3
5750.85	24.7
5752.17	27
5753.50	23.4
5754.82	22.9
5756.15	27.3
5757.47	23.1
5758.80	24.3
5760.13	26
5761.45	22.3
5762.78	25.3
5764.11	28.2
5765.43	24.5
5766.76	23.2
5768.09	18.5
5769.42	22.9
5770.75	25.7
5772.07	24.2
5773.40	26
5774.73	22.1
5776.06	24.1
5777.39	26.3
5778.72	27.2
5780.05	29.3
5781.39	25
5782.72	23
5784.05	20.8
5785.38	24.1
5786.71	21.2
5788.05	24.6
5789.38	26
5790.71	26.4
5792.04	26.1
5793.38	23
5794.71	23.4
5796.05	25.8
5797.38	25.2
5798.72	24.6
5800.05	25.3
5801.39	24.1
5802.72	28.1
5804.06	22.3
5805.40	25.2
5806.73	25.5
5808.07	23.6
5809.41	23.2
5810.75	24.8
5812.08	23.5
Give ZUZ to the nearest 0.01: 1.06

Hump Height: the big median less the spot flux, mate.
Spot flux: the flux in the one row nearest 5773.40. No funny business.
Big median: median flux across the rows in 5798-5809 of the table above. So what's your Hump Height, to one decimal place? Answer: -1.1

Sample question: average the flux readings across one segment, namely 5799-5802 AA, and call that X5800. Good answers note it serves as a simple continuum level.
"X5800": 24.7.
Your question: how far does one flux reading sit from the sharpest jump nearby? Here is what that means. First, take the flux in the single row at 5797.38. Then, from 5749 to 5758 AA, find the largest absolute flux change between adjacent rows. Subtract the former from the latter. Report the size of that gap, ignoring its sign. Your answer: 20.8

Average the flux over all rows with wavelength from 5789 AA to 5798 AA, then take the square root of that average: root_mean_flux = 5.01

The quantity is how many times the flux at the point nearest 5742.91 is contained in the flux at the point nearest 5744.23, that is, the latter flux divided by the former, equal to 1.02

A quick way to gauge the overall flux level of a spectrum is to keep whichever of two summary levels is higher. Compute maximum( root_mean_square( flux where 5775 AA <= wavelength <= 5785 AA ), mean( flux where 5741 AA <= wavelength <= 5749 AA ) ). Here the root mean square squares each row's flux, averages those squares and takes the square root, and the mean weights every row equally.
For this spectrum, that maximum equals 25.2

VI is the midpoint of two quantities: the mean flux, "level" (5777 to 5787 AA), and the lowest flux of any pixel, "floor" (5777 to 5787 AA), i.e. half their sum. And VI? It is 22.7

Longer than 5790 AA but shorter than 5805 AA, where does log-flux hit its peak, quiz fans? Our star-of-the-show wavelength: 5802.72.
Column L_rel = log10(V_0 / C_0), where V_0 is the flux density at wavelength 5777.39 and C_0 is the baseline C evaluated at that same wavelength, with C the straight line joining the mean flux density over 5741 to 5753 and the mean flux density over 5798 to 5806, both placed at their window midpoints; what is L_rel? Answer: 0.03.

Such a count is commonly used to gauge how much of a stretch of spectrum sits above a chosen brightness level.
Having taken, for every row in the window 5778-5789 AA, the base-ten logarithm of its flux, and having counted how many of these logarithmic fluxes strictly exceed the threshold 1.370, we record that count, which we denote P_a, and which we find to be 5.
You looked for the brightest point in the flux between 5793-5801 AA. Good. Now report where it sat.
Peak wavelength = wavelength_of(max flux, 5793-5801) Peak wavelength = 5796.05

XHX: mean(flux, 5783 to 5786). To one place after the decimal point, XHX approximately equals 22.5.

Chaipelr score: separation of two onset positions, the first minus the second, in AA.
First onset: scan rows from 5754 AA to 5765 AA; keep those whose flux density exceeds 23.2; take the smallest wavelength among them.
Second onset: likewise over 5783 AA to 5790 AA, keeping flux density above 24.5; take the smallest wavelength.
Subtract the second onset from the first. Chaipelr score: -31.9 AA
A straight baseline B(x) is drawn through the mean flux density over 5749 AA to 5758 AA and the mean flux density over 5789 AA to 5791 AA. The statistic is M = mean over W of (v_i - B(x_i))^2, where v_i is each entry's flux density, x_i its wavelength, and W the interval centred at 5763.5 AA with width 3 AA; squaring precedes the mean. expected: 5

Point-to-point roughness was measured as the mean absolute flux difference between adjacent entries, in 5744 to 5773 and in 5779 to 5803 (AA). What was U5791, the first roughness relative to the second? 1.47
